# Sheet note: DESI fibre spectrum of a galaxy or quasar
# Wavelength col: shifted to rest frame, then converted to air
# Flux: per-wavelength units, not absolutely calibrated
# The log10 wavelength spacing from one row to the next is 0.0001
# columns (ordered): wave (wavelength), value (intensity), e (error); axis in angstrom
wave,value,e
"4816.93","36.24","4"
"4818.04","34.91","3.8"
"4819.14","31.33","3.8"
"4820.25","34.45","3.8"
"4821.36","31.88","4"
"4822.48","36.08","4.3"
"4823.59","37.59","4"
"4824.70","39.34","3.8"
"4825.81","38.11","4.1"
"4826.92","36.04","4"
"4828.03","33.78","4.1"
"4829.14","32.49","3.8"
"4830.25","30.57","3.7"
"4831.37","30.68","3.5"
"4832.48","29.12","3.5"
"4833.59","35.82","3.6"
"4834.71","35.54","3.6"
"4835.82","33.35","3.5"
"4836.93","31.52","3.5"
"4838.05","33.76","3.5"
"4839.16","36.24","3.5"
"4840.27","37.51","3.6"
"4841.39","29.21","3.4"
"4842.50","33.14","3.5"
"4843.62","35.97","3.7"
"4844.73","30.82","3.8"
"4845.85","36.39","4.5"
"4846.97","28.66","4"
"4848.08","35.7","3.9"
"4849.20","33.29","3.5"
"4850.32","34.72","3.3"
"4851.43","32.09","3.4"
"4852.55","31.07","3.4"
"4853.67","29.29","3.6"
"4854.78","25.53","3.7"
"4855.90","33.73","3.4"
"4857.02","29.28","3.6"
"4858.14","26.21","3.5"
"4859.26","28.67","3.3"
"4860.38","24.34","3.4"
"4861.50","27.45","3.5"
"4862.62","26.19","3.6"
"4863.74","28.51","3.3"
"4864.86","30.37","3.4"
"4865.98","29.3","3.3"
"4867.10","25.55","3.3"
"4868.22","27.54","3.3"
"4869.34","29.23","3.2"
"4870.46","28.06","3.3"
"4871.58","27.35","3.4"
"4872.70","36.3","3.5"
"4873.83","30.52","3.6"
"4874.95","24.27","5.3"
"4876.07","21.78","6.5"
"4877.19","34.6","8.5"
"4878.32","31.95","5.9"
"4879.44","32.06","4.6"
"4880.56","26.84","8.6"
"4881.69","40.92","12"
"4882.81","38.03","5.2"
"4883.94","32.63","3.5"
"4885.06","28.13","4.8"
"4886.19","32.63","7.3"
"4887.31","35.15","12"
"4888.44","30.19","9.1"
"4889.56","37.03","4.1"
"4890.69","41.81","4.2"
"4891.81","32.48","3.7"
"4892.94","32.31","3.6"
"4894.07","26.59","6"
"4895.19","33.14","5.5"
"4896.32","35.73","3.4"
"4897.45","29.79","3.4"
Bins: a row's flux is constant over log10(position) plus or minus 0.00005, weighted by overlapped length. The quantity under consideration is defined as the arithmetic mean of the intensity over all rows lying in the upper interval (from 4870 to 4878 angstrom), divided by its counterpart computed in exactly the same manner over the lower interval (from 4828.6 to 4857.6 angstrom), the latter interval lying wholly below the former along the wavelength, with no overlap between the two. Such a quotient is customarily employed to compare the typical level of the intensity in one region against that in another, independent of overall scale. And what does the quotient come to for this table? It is 0.89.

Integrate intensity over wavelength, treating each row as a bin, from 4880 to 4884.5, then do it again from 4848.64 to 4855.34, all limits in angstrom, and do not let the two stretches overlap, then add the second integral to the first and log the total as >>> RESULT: 363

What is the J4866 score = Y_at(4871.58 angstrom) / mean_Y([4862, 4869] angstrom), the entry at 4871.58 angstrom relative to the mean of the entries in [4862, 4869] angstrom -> 0.98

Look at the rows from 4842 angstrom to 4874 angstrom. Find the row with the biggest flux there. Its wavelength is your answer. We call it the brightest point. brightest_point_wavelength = 4845.85 angstrom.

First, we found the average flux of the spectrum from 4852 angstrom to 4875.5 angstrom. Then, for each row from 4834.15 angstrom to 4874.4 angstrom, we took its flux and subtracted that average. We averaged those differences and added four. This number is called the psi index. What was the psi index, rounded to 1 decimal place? 6.4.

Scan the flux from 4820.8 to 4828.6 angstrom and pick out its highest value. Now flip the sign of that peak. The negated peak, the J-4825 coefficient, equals -39.3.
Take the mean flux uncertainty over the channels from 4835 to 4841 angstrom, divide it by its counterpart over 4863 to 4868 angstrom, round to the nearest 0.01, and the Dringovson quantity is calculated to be 1.06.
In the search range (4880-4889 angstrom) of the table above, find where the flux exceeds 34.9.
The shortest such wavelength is 4881.69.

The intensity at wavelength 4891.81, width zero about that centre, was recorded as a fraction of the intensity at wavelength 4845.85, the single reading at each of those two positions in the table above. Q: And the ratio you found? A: 0.89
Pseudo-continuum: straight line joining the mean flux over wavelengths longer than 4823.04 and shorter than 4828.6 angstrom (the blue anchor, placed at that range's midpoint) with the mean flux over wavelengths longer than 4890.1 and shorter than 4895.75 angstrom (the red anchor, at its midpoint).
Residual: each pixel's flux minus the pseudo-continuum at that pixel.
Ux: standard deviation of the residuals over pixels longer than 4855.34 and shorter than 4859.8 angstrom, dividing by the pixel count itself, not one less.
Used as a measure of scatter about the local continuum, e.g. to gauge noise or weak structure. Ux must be 3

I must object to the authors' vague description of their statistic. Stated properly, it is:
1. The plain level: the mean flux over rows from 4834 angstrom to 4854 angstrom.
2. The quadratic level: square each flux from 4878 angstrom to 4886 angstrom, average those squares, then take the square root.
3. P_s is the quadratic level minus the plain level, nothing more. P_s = 0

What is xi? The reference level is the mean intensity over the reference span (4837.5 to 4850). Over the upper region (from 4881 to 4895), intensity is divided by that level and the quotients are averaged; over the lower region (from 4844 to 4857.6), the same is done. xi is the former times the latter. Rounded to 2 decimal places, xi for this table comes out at 0.95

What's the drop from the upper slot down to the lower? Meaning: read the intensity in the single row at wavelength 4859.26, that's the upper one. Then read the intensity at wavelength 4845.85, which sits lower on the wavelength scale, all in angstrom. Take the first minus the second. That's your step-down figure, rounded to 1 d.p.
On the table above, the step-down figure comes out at -7.7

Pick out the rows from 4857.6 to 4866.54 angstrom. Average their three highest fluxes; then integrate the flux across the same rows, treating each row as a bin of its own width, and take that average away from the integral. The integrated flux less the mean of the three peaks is 218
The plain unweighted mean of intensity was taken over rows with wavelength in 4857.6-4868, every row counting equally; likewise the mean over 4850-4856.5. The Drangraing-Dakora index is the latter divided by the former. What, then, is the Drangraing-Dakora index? 1.13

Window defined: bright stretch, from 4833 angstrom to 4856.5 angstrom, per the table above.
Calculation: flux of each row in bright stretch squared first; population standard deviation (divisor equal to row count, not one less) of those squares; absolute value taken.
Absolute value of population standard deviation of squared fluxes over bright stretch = 194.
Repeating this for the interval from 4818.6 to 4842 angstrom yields 199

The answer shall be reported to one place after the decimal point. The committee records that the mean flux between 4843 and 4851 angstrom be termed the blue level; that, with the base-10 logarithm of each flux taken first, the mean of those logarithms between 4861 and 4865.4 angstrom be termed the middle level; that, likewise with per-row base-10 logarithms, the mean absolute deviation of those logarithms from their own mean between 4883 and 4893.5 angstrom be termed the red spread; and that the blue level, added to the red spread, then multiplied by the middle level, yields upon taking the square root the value 7.0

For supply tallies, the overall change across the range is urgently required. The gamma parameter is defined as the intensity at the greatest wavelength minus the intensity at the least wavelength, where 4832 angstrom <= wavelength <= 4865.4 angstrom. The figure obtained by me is 1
